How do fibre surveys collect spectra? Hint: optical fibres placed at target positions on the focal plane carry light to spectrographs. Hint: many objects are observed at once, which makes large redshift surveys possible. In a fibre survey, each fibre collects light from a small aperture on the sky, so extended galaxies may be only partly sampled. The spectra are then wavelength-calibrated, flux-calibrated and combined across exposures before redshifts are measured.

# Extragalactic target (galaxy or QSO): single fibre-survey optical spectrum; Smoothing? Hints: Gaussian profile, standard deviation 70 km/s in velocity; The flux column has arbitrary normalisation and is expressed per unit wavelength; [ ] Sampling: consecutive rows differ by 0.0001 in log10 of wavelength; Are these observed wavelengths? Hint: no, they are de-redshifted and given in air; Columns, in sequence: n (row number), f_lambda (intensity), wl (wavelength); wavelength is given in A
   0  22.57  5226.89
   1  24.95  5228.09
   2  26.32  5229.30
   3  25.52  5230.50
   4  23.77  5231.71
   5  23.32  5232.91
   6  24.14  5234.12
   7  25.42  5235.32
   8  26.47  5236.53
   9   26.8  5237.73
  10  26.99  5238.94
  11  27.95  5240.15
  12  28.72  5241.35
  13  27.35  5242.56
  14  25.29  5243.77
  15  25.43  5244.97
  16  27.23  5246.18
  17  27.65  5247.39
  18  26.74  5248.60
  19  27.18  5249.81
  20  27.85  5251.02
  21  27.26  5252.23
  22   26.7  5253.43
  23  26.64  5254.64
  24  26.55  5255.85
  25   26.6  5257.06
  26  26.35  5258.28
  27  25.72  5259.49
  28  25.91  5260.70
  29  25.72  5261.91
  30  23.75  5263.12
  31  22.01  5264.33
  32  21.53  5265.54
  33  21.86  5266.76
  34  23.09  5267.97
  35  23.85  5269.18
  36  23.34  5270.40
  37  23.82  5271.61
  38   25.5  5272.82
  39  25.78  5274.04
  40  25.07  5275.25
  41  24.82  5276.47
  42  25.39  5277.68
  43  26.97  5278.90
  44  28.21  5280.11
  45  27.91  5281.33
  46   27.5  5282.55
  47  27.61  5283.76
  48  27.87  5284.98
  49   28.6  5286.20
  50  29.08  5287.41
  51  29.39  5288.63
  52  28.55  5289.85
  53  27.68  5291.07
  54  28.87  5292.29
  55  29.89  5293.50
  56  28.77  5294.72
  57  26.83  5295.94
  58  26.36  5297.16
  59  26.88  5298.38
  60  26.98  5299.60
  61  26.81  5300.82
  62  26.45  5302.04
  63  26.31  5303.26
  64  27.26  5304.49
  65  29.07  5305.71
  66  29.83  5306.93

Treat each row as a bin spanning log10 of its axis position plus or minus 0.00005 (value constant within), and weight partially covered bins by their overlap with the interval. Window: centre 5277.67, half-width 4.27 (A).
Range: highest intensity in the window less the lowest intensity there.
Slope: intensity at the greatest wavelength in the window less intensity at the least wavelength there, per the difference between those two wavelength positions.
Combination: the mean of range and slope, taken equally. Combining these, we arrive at 1.8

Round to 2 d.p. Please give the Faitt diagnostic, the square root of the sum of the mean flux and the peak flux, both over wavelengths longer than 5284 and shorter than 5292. 7.61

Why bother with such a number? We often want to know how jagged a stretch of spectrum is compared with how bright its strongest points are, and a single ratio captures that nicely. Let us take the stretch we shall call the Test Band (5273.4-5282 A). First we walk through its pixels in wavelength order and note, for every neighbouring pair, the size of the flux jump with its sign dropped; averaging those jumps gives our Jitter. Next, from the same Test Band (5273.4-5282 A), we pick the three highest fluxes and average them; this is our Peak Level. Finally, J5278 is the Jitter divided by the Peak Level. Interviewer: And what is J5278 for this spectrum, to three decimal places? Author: 0.028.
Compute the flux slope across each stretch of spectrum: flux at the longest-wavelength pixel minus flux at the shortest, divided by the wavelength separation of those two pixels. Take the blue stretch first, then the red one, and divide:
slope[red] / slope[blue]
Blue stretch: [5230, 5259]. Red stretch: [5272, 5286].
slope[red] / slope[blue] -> 7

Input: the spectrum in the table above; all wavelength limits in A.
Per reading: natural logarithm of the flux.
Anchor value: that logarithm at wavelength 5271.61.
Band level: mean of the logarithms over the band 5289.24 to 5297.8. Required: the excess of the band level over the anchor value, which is 0.17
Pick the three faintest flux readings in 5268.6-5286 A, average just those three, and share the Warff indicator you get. 23.7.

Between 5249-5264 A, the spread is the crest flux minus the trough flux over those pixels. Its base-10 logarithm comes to 0.61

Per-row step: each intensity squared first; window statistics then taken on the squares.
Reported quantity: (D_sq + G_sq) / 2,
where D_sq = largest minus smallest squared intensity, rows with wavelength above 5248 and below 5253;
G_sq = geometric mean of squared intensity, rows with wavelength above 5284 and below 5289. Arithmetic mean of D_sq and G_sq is 443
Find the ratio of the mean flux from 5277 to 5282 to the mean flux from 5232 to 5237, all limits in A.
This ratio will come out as 1.09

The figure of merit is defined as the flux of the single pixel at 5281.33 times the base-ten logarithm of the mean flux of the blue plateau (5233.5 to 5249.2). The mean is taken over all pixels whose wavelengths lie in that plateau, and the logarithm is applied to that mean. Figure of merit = 39.8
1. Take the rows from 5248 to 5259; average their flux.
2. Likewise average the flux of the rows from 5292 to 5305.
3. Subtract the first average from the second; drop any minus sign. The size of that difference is 0.5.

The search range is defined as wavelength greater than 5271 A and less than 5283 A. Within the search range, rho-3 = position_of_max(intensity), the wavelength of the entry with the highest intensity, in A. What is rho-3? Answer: 5280.11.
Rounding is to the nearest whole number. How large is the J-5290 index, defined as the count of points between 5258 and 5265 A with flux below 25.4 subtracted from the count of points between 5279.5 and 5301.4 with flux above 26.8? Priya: 15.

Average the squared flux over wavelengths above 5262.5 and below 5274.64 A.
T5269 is 552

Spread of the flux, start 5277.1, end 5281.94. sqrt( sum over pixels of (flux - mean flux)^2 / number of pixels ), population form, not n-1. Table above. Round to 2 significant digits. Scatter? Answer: 1.1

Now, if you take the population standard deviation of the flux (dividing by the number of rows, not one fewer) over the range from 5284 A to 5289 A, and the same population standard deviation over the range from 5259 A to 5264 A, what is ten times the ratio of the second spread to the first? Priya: 15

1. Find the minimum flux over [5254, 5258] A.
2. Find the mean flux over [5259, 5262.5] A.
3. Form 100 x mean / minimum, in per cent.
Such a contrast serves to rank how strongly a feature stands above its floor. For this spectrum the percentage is 97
